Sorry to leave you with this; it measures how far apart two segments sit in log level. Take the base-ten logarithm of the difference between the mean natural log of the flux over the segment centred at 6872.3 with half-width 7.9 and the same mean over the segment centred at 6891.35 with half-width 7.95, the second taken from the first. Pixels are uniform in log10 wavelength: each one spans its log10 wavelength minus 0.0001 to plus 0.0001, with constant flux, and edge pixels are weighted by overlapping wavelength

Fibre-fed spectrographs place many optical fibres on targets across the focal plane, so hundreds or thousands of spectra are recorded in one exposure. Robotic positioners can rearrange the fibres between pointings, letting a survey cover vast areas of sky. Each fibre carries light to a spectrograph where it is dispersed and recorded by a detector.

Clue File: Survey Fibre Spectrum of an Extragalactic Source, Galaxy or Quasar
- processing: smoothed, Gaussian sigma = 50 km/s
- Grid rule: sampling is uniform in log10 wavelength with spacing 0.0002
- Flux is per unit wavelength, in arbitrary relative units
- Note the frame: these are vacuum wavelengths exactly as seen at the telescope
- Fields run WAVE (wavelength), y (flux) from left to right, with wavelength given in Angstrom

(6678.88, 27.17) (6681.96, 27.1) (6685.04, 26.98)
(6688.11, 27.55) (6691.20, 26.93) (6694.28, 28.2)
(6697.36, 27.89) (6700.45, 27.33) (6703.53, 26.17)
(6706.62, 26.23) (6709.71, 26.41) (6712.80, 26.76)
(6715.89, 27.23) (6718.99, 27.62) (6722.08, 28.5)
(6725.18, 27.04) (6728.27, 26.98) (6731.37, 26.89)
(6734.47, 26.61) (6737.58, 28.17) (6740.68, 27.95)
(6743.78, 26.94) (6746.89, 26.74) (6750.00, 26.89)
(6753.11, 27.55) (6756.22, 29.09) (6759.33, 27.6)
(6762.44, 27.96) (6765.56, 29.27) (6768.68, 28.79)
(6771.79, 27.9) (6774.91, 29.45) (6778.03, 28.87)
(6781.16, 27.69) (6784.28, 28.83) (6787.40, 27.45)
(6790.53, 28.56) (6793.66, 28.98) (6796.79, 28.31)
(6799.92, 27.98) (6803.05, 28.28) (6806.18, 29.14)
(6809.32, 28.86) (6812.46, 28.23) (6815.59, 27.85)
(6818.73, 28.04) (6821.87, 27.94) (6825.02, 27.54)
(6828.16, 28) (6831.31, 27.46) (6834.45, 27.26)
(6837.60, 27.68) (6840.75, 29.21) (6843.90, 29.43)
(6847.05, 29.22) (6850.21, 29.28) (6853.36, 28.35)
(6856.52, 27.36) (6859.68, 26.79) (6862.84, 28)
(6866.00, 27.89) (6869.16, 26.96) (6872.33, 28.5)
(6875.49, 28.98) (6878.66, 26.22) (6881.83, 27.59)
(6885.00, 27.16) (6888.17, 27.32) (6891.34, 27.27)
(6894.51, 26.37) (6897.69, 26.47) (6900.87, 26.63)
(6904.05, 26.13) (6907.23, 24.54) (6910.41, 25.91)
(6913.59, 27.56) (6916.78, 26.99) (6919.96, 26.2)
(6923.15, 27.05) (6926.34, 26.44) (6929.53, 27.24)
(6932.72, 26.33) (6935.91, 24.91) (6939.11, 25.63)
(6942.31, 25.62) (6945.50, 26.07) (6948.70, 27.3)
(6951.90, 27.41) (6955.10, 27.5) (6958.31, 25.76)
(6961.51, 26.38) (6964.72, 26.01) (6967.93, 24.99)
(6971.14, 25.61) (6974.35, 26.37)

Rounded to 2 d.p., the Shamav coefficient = -1.55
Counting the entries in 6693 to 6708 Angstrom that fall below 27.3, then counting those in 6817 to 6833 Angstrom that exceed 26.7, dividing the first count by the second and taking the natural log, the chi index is -0.92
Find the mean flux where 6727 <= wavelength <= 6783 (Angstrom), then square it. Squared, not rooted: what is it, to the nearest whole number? 776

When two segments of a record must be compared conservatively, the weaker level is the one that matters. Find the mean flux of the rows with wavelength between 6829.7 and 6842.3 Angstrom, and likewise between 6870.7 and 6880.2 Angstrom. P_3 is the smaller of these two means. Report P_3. 27.9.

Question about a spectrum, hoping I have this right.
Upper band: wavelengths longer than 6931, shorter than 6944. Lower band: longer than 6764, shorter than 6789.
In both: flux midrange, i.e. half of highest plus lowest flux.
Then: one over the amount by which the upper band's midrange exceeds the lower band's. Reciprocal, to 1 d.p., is -0.4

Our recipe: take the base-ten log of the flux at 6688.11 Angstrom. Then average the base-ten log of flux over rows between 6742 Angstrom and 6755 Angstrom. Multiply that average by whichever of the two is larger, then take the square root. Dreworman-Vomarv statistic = 1.44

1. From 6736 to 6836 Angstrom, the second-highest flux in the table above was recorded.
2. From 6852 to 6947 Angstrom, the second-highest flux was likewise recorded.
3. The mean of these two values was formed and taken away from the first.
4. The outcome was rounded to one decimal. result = 0.4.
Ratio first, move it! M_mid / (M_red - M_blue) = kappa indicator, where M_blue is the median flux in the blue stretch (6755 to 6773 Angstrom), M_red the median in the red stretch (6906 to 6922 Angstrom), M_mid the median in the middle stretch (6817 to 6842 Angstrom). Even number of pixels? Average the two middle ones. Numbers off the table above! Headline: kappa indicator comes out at -13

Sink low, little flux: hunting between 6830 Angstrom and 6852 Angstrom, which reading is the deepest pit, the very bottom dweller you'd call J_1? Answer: 27.26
